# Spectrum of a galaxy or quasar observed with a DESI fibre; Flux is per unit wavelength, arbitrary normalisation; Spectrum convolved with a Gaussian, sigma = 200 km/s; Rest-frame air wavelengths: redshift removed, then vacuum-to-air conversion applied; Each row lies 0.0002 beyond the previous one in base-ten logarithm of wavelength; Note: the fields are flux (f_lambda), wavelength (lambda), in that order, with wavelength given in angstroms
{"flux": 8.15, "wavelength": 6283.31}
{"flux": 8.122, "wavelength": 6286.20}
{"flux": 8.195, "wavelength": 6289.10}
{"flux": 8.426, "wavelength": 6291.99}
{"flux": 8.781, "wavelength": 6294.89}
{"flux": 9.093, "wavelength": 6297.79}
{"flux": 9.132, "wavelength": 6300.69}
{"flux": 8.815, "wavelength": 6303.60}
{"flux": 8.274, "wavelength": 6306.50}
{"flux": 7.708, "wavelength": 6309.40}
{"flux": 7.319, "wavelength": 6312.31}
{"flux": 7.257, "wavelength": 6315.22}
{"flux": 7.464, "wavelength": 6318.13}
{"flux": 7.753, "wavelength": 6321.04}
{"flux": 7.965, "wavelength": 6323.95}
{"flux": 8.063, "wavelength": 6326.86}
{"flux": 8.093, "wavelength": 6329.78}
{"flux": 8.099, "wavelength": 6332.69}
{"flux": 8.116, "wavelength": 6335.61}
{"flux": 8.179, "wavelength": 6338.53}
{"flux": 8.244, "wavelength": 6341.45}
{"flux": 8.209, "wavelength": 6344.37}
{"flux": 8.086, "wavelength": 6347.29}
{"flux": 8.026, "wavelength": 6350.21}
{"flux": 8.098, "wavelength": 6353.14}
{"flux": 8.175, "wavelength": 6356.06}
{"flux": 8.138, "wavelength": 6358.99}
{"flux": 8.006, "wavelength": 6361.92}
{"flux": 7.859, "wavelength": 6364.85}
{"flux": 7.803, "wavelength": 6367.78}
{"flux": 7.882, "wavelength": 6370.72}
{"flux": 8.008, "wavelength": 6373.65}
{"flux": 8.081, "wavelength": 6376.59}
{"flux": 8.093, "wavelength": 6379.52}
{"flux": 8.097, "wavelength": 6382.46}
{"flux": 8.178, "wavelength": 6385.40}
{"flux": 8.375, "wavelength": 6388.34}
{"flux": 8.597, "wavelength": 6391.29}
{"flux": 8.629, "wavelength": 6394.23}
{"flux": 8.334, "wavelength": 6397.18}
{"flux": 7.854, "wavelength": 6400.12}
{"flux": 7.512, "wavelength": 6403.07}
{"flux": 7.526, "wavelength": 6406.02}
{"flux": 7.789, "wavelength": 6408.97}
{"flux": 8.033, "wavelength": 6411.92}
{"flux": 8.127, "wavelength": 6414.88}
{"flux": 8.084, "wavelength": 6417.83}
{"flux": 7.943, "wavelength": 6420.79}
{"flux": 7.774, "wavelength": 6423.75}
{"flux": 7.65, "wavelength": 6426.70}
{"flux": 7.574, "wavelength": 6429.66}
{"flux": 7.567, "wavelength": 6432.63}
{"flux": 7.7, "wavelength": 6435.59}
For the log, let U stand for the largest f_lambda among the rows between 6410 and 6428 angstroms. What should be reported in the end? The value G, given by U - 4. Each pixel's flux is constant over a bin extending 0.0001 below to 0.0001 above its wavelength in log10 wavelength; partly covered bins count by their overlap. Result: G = 4.13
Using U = 8.127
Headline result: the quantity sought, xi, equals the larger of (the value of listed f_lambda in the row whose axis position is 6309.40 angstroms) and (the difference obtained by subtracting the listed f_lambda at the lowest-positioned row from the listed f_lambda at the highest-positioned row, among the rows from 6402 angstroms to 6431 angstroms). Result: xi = 7.71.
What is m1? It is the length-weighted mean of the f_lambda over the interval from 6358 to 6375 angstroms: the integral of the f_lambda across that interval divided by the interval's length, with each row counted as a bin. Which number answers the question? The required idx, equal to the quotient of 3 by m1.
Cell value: 0.378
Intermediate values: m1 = 7.94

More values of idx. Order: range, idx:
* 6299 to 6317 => 0.371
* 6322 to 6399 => 0.369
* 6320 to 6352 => 0.371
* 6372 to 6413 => 0.371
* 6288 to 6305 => 0.343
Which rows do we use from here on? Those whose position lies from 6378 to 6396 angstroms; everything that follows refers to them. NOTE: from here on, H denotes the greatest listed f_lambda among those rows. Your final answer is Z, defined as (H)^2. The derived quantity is 74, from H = 8.629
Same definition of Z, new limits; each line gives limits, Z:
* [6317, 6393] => 74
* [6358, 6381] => 66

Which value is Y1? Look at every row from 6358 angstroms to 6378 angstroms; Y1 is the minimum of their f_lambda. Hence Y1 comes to 7.803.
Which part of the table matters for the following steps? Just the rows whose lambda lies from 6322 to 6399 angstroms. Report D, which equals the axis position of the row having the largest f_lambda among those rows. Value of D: 6394.23 angstroms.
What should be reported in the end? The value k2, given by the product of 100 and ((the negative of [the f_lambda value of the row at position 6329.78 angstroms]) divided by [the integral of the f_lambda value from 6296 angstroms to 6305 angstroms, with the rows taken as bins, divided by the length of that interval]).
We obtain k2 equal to -90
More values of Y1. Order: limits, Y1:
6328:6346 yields 8.093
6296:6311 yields 7.708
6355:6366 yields 7.859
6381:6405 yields 7.512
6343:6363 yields 8.006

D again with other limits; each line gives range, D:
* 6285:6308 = 6300.69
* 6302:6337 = 6303.60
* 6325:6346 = 6341.45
